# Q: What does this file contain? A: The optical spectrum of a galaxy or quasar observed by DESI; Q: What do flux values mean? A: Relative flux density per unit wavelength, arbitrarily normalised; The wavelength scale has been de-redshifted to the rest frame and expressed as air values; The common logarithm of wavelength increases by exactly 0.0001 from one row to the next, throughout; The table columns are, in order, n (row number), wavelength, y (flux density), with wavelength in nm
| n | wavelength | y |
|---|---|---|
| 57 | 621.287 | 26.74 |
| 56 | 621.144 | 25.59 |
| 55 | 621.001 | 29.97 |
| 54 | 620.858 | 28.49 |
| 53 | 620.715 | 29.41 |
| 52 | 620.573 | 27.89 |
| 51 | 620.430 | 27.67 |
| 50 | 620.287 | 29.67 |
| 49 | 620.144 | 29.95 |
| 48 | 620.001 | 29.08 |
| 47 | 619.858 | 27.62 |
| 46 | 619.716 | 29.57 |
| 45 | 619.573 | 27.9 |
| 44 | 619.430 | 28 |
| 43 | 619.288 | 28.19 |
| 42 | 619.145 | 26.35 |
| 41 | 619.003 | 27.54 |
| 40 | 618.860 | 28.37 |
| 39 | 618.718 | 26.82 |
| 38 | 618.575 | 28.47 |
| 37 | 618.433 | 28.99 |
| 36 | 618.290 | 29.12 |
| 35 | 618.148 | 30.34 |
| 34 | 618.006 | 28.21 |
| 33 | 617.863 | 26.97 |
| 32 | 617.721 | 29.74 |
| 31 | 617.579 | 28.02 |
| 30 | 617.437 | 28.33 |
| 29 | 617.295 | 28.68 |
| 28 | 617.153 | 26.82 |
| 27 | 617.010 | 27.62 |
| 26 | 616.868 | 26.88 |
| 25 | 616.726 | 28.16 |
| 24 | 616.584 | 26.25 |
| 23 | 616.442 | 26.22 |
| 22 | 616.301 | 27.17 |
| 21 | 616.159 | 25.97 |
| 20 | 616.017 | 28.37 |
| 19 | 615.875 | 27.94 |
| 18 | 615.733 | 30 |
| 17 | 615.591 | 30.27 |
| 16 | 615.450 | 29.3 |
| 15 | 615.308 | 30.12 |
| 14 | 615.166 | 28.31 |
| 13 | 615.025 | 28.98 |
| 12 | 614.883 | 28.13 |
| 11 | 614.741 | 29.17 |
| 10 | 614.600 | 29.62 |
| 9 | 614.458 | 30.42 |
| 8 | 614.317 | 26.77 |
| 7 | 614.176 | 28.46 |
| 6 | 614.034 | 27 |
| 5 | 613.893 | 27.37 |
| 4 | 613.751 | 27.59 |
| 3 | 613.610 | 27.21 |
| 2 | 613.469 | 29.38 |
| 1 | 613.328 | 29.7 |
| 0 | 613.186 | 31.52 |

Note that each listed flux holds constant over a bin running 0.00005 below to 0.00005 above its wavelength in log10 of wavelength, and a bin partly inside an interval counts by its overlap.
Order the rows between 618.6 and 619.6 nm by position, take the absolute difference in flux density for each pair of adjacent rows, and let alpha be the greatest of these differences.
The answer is 1.8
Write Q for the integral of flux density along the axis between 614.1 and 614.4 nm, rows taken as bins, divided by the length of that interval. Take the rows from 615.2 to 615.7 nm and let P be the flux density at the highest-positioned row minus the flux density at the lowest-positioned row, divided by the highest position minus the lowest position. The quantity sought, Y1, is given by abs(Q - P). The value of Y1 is 27.2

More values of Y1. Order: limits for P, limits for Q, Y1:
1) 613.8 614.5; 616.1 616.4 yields 21.2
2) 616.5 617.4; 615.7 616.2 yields 24.6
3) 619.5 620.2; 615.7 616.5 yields 23.9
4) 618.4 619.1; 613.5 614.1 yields 30.0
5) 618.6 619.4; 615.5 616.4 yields 25.9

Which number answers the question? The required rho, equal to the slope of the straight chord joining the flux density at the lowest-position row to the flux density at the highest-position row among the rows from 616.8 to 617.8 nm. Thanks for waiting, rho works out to 3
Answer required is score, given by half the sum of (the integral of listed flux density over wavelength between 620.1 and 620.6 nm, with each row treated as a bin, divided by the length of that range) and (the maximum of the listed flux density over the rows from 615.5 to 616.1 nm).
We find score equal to 29.5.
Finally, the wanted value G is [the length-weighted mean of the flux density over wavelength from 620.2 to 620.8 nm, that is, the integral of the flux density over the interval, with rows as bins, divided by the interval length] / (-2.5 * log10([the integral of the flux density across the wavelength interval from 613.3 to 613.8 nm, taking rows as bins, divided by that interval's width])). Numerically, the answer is -7.90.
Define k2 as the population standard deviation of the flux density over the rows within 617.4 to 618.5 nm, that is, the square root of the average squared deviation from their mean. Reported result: 0.99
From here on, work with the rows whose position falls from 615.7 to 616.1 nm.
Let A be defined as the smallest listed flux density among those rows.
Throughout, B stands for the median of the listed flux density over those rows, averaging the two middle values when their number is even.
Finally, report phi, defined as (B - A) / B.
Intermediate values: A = 27.94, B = 28.4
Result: 0.0152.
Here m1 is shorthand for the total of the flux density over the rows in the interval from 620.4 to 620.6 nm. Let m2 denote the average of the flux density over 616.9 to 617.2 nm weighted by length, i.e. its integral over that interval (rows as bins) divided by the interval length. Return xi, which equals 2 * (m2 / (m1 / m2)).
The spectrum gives 26.5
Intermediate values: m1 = 56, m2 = 27.1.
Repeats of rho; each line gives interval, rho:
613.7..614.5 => 4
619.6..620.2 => 1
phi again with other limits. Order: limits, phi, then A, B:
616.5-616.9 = 0.0234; 26.25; 26.9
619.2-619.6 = 0.0036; 27.9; 28.0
